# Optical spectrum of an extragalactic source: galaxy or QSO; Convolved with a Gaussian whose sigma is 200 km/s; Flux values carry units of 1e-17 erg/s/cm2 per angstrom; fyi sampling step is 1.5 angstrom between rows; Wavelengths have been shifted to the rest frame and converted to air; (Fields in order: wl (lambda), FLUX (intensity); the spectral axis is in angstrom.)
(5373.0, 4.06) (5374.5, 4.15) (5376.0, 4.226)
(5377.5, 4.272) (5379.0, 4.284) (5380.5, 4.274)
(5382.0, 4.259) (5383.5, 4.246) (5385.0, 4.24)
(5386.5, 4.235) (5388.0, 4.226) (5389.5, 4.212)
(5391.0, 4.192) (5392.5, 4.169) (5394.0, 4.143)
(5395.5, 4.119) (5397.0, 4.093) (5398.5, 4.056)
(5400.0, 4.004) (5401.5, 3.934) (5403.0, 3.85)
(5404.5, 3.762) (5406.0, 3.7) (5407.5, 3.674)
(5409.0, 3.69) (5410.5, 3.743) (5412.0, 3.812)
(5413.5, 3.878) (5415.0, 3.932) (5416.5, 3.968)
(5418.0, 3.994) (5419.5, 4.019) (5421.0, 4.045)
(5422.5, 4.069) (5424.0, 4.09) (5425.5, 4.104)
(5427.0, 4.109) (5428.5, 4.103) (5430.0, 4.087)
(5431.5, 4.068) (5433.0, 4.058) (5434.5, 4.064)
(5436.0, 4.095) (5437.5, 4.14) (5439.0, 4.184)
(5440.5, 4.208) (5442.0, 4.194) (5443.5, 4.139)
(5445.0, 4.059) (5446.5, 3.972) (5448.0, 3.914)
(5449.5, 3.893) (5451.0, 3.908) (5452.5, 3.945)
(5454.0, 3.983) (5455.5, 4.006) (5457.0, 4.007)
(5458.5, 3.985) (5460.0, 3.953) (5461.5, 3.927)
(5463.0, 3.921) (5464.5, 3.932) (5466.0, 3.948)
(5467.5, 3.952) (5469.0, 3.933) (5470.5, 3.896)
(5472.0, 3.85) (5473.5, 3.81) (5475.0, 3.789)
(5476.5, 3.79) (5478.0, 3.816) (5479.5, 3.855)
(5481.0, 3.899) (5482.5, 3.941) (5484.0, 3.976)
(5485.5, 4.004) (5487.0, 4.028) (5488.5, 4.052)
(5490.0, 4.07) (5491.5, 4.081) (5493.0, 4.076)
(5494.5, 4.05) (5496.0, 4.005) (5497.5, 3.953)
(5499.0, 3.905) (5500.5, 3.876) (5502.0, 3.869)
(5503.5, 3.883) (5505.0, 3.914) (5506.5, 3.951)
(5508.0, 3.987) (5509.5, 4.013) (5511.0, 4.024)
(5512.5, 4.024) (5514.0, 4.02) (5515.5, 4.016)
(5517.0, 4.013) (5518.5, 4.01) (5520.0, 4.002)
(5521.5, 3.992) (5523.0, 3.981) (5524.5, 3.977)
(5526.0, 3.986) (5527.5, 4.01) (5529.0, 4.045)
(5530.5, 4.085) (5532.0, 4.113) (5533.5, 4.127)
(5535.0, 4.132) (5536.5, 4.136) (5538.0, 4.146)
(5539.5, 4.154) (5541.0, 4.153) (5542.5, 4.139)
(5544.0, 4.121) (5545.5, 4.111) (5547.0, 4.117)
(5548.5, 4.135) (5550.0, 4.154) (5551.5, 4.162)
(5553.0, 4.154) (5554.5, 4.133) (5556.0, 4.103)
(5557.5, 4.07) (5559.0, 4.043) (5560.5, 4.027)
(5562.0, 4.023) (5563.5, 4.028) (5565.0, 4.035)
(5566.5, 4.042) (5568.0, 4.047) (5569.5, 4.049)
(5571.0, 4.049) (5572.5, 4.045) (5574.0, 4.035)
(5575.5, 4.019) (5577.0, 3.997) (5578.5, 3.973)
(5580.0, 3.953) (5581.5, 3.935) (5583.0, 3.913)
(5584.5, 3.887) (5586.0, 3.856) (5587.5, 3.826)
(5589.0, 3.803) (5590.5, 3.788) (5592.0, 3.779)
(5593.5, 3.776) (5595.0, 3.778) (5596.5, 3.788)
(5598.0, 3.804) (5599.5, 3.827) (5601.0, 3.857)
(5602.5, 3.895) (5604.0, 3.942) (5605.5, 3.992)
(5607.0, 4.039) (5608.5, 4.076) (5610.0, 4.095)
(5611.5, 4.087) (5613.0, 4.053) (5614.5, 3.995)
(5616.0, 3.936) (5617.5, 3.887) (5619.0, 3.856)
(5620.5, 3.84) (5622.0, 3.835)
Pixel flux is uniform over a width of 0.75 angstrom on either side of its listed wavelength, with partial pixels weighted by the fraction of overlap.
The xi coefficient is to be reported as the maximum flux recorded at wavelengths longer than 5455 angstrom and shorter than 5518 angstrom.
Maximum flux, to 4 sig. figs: 4.081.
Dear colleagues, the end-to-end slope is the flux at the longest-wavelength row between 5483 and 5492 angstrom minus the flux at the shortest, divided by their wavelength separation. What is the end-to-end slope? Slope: 0.014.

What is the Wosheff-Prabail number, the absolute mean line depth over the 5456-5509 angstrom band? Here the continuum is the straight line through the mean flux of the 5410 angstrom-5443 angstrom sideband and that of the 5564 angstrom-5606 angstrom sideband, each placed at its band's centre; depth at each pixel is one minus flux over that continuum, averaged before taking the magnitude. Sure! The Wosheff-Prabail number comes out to 0.015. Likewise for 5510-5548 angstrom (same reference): 0.026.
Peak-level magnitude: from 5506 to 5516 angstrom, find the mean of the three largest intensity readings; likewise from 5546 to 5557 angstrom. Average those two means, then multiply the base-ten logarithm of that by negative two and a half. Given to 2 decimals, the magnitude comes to -1.53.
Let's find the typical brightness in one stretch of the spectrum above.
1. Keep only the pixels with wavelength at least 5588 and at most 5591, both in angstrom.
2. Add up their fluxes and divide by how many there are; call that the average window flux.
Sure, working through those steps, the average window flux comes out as 3.80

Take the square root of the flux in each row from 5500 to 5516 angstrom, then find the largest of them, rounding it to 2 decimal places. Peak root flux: 2.01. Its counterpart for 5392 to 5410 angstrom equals 2.04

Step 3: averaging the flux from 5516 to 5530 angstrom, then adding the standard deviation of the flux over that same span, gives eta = 4.02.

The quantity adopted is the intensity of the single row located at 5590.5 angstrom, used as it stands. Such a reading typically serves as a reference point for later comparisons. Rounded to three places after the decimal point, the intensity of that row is 3.788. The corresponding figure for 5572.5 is 4.045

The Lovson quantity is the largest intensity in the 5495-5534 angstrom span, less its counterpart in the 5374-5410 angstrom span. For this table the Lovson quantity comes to -0.16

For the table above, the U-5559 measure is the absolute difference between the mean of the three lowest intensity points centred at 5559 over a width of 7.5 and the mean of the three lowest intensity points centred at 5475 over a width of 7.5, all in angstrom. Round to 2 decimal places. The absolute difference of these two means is 0.23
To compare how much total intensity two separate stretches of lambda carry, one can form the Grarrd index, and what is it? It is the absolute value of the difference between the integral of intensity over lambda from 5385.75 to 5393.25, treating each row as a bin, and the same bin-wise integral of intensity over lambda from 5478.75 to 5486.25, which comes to 2.0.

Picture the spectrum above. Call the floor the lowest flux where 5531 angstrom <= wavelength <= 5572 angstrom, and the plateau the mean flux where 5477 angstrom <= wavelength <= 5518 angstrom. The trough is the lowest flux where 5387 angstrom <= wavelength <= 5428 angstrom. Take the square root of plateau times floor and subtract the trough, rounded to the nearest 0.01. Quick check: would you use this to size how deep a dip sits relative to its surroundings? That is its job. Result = 0.32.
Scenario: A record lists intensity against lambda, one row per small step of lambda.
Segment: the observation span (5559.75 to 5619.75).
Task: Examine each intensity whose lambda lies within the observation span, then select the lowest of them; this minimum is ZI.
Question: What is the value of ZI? 3.776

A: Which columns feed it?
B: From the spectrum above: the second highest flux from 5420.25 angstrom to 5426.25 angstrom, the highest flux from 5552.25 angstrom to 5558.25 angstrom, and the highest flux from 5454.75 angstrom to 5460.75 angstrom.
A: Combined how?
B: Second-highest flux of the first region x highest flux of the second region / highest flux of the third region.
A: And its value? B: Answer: 4.2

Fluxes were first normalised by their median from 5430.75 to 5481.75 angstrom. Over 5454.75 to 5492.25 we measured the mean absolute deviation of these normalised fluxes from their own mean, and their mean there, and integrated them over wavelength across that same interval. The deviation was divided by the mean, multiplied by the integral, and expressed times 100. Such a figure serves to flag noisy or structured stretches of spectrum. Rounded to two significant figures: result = 63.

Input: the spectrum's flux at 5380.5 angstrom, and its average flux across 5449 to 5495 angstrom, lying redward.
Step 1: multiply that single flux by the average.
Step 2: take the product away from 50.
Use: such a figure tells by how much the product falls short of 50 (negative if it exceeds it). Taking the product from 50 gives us 33.1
